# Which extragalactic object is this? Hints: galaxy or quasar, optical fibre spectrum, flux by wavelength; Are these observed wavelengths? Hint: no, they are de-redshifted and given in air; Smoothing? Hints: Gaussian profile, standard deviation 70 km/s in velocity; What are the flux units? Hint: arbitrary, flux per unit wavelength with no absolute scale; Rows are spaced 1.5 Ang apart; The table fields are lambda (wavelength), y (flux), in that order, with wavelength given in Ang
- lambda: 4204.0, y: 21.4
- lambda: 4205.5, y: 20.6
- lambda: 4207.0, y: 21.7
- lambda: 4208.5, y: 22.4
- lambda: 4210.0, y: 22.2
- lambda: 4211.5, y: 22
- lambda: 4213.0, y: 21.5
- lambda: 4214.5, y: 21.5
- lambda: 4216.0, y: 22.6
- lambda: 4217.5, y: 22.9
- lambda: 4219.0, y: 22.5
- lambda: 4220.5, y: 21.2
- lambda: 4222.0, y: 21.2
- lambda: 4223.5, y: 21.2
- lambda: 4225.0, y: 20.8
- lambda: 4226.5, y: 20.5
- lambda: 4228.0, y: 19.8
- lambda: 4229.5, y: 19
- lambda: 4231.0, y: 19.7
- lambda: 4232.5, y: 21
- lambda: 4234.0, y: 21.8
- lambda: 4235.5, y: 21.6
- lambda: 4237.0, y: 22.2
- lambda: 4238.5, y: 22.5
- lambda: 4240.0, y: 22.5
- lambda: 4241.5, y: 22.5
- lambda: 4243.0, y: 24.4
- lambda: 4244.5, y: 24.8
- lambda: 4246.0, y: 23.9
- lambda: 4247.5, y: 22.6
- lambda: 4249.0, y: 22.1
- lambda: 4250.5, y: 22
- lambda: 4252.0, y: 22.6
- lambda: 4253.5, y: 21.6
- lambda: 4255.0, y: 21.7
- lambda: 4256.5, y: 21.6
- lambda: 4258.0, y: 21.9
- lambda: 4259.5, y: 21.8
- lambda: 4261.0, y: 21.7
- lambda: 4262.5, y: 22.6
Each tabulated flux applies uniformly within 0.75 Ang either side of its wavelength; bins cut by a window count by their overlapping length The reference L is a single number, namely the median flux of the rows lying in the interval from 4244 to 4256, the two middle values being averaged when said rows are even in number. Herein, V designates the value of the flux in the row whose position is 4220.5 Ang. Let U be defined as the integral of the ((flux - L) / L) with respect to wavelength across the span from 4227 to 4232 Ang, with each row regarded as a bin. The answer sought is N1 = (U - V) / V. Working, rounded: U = -0.6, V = 21.2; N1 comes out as -1.03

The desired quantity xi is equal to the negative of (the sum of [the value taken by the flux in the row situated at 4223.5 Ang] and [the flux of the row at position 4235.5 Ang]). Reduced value -42.8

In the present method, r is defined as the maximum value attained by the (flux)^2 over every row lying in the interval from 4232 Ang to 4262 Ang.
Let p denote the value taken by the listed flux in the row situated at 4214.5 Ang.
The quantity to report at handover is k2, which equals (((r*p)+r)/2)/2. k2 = 3460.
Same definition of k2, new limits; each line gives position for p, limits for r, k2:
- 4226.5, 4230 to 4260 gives 3306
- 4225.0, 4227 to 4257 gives 3352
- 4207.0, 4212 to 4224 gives 2976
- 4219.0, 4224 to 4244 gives 3498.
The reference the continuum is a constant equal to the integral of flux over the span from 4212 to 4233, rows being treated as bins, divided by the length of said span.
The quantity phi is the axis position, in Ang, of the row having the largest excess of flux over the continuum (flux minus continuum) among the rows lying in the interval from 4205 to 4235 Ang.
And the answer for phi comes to 4217.5 Ang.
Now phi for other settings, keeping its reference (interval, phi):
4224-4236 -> 4234.0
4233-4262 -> 4244.5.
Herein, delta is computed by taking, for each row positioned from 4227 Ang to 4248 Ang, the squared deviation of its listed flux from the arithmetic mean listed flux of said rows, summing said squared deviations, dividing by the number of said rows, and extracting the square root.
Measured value 1.66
